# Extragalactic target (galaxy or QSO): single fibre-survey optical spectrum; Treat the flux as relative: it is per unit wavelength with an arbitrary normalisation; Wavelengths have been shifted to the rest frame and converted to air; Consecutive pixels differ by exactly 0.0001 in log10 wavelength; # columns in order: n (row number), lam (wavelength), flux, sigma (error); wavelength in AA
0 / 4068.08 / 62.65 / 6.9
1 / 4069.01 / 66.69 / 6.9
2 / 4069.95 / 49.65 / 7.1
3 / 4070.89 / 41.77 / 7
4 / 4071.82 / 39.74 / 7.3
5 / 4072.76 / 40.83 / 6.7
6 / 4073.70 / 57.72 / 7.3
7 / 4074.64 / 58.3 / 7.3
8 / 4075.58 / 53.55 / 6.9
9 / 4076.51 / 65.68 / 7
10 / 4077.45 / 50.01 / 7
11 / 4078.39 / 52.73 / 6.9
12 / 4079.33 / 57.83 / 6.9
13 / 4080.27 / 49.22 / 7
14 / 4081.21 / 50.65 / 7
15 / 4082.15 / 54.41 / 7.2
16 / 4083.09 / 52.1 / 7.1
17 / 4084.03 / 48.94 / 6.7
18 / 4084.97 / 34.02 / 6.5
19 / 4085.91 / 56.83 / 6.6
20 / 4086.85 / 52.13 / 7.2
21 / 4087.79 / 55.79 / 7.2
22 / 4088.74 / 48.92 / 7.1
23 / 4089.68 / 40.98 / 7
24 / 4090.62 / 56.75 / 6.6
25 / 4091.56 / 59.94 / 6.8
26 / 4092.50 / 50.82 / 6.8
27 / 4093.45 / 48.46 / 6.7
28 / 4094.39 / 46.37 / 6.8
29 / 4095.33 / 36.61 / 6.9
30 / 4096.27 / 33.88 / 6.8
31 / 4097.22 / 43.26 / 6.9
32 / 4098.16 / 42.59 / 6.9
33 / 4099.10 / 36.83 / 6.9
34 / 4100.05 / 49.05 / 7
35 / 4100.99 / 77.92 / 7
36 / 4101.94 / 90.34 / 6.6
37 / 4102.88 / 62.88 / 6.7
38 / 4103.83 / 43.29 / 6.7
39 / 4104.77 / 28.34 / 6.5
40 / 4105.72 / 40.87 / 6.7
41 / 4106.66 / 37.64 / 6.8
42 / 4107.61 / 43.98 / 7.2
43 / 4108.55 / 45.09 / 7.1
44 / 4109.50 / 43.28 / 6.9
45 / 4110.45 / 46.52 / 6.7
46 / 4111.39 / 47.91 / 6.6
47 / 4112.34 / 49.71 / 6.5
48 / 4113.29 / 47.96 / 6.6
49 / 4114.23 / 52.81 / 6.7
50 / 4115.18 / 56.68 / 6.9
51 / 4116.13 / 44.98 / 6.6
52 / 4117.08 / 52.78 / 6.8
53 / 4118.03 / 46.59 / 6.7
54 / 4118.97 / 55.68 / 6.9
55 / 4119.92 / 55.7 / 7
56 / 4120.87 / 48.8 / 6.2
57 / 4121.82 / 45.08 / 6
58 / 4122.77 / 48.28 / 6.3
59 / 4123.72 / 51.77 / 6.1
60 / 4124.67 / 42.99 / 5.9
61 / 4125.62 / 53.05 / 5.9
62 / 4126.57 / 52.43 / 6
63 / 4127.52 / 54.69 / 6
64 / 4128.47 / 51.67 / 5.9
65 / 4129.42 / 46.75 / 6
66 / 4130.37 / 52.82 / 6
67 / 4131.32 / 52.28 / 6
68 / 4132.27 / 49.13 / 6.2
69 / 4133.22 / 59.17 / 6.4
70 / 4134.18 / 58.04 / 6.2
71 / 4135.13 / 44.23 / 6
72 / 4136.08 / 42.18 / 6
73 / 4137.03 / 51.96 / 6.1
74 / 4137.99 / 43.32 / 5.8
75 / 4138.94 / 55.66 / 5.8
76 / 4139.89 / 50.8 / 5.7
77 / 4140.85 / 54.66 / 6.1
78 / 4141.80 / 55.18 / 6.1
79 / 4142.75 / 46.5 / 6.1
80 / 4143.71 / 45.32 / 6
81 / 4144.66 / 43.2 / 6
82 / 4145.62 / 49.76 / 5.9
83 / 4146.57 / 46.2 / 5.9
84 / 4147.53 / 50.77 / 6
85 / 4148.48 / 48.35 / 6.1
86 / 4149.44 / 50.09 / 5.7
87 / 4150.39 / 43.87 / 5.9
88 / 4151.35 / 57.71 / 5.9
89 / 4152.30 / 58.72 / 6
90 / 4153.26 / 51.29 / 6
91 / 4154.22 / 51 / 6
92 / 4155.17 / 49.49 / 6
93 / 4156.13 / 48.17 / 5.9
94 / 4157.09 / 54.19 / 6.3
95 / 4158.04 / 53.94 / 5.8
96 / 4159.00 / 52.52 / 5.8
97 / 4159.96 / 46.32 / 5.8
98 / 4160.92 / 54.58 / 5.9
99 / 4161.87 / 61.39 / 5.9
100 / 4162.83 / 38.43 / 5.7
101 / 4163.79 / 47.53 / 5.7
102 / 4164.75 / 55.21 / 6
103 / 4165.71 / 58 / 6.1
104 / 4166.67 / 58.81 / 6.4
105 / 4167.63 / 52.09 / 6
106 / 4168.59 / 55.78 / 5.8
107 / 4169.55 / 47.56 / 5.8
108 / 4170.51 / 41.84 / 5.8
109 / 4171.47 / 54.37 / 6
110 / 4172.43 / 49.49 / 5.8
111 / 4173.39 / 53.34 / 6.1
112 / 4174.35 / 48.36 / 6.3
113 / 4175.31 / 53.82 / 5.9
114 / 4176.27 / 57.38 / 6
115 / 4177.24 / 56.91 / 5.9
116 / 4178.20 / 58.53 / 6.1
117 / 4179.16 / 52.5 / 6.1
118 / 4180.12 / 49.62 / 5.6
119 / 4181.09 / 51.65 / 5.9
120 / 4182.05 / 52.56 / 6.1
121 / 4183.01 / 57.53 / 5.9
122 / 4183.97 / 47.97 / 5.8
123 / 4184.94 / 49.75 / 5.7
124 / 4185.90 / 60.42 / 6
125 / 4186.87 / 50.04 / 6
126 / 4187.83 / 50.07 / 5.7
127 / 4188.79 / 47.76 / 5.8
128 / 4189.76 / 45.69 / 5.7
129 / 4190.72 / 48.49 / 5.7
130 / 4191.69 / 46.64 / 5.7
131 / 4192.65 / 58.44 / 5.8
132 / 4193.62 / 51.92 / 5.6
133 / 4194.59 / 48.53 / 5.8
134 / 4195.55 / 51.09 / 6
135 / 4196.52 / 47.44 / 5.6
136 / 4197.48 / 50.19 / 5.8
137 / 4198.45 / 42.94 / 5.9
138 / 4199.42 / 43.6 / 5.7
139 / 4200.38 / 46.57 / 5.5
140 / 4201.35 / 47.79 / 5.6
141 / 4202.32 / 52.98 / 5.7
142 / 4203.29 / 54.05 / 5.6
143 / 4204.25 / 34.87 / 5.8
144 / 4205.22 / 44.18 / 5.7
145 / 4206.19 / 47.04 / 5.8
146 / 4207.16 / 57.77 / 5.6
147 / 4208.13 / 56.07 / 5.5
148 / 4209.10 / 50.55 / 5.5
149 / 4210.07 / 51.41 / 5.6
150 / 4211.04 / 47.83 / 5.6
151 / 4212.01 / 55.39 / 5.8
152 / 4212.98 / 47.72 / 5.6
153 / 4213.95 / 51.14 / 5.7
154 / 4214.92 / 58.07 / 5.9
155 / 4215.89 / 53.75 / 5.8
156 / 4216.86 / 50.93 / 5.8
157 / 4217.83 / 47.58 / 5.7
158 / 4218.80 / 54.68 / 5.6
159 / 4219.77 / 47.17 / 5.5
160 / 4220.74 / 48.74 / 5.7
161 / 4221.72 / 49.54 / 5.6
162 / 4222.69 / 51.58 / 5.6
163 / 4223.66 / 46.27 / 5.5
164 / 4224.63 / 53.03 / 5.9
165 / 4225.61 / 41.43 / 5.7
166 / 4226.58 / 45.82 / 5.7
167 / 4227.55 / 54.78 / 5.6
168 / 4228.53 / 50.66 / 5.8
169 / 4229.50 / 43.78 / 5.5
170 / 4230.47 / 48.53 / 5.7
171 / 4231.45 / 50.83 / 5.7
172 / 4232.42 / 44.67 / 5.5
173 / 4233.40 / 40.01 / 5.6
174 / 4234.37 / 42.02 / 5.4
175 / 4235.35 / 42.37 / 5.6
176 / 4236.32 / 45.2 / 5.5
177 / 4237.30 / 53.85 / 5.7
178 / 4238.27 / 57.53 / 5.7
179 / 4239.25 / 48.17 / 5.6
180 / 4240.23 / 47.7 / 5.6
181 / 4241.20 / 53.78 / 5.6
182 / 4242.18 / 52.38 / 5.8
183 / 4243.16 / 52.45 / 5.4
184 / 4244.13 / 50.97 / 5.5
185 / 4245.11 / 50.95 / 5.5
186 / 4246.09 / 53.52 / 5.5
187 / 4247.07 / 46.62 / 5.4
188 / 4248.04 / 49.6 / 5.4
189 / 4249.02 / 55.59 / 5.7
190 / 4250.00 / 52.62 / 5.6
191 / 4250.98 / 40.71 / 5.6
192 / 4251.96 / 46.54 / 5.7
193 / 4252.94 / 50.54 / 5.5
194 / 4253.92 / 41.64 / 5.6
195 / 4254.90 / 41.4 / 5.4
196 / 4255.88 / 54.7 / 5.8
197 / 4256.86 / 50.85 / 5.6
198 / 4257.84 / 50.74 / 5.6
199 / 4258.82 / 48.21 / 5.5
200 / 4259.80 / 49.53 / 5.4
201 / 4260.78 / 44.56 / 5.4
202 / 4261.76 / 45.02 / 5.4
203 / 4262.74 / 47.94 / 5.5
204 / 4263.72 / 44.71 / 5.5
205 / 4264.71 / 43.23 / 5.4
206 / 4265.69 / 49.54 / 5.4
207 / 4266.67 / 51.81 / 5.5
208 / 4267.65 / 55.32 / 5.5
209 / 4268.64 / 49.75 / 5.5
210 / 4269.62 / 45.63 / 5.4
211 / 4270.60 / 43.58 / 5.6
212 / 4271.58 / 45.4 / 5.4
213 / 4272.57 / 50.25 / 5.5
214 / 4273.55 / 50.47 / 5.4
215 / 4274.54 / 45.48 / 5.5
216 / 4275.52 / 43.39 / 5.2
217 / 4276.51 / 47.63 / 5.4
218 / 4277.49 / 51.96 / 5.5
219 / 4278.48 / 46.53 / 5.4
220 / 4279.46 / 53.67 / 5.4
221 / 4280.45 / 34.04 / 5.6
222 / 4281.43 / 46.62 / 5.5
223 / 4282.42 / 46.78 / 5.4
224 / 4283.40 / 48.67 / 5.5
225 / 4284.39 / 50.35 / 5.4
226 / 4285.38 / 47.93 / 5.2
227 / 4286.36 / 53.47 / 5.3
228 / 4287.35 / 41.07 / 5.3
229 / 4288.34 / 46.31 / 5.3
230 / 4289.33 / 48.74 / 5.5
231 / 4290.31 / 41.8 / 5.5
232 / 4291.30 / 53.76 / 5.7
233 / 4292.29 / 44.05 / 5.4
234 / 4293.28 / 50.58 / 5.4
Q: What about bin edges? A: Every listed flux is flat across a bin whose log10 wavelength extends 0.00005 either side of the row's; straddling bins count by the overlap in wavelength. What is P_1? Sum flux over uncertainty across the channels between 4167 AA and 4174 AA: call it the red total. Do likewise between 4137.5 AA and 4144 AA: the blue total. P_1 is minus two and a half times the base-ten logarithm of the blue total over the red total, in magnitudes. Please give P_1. 0.02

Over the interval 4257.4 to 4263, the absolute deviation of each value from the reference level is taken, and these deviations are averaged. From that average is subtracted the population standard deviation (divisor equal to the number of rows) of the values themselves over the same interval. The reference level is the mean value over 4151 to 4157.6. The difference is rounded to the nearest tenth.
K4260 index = 3.0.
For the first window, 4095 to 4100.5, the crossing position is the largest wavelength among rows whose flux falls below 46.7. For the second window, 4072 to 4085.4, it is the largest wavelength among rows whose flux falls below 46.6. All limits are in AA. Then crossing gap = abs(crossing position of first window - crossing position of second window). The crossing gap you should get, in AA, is 14.1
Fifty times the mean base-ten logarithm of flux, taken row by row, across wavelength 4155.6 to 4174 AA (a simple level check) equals 85.6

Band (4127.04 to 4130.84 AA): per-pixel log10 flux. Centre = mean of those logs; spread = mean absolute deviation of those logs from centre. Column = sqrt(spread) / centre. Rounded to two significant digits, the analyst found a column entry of 0.084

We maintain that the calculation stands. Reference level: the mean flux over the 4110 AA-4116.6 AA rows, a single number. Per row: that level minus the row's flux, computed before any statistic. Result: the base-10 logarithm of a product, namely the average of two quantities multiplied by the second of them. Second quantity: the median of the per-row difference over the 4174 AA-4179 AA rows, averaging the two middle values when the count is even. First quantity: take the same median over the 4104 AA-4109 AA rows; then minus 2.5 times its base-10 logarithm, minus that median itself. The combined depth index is 1.83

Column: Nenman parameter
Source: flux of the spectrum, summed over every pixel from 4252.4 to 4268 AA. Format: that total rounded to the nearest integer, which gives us 770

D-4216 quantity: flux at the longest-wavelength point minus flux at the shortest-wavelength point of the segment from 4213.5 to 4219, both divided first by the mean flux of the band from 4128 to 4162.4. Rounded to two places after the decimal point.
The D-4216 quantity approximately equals 0.07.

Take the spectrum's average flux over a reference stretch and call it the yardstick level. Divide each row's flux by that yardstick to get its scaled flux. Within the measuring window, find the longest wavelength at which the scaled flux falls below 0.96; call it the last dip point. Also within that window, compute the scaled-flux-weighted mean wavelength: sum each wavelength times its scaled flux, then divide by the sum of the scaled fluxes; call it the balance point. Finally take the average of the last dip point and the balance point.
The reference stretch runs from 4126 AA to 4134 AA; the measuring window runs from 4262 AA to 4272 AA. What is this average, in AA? 4269.4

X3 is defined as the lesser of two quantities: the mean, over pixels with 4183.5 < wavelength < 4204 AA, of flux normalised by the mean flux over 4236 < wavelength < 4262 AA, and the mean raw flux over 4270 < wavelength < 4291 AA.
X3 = 1.00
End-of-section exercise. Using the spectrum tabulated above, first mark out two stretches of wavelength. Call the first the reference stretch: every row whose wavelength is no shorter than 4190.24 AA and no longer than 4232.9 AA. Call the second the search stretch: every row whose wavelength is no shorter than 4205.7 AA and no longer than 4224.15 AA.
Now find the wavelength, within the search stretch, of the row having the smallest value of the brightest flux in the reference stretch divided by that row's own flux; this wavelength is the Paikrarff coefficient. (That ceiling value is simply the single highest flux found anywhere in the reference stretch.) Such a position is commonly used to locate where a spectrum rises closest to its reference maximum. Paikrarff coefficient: 4214.92 AA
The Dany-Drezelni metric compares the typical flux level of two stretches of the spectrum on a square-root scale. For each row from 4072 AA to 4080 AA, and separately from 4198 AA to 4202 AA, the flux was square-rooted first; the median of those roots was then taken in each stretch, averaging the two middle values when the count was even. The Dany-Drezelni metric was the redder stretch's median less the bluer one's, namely -0.7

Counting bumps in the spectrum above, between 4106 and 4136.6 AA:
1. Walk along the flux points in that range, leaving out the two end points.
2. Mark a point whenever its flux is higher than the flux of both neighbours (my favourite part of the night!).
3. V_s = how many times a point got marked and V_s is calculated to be 10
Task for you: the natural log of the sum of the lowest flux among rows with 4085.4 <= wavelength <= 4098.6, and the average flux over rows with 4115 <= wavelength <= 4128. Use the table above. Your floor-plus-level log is 4.44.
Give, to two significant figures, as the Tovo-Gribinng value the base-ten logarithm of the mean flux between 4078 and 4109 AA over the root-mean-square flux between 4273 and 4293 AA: 0.018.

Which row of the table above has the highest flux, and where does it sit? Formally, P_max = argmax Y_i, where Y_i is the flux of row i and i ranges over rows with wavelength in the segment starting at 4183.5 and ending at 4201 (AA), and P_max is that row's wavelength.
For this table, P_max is 4185.90 AA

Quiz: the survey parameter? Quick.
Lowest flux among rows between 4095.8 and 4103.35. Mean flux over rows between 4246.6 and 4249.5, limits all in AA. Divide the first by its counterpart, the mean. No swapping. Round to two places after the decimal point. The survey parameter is 0.67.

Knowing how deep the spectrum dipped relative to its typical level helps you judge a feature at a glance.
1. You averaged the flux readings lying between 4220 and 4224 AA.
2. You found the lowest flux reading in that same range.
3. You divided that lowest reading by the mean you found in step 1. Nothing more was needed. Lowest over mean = 0.944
